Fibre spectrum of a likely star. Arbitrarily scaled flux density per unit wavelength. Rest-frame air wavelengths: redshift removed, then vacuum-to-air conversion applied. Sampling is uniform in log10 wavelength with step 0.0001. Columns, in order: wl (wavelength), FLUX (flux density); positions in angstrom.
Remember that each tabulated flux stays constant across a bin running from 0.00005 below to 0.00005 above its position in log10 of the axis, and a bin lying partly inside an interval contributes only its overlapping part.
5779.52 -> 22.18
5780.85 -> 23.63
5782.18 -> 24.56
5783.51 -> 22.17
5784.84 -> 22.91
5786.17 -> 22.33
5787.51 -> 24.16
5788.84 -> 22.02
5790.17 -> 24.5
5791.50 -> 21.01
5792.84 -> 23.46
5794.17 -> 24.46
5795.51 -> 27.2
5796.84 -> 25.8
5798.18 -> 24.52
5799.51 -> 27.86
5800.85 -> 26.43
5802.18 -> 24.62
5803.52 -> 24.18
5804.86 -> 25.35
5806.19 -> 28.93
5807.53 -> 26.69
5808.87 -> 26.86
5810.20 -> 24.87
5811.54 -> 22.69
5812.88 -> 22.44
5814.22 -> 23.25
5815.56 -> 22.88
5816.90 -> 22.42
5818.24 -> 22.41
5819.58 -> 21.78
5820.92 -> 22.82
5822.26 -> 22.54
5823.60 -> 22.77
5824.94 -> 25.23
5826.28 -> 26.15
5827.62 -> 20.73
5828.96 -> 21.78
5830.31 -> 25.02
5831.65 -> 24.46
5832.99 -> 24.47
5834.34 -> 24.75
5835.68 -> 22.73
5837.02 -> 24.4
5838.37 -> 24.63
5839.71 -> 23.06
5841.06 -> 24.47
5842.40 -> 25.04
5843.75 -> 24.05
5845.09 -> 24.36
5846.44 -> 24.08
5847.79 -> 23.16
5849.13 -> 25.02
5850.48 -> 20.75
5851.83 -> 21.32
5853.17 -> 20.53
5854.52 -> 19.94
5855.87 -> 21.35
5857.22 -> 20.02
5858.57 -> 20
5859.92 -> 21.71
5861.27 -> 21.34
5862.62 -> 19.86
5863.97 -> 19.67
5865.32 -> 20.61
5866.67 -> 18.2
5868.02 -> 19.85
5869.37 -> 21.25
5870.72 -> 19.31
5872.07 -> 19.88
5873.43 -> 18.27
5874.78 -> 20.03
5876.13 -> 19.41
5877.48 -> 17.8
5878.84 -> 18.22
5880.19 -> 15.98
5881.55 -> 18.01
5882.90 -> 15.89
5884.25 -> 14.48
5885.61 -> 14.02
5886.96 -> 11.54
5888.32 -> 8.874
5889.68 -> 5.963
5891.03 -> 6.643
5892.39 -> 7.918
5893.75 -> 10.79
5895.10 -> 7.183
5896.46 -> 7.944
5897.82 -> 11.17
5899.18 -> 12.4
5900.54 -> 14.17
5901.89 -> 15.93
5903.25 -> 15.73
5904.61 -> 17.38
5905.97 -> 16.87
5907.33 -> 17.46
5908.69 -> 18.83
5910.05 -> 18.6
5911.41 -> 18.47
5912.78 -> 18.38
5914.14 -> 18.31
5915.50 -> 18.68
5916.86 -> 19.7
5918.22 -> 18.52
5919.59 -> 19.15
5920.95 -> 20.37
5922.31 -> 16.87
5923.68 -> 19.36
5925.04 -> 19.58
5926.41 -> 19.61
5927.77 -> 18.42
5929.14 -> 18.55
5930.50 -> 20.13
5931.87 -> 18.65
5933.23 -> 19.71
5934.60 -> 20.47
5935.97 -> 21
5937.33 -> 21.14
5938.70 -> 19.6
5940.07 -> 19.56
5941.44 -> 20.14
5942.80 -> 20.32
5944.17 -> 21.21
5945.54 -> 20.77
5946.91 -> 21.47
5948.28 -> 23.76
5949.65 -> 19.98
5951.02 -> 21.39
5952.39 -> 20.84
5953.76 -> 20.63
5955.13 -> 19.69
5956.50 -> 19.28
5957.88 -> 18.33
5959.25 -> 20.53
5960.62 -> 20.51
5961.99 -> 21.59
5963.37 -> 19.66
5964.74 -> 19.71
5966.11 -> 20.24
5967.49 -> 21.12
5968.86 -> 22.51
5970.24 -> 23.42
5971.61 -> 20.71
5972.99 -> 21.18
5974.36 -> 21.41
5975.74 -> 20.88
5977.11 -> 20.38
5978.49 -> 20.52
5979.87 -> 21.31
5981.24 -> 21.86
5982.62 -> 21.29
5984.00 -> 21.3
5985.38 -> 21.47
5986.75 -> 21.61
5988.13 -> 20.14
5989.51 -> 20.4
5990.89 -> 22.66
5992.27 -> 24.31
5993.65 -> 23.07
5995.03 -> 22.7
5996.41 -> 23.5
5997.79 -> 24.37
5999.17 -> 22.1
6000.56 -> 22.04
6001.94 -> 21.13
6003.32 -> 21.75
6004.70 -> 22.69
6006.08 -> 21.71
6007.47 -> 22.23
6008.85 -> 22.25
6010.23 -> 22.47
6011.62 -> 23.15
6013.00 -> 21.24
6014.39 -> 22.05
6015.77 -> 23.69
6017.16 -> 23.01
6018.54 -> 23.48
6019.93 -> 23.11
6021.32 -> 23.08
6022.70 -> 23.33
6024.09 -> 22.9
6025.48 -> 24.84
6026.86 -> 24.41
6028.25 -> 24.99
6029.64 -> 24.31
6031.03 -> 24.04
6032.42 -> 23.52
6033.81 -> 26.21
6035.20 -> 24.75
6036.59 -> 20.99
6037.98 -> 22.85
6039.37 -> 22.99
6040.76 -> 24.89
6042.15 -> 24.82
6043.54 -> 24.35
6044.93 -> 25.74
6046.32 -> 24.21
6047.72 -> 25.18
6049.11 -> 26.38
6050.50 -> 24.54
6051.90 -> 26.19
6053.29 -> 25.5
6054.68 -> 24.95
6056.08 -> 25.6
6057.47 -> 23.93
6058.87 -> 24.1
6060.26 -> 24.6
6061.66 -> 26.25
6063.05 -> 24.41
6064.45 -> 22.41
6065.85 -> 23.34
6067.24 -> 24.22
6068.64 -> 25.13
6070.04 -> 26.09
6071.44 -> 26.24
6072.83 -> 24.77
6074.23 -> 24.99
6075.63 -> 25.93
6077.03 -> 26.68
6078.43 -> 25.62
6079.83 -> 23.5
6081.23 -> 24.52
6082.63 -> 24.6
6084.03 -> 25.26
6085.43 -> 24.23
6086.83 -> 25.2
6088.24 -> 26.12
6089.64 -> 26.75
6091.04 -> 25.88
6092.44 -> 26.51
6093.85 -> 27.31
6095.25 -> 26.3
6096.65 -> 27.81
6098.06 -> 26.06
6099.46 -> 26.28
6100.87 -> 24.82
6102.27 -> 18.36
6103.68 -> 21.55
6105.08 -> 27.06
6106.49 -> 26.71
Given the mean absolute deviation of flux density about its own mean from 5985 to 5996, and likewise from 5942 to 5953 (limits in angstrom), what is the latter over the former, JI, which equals 0.65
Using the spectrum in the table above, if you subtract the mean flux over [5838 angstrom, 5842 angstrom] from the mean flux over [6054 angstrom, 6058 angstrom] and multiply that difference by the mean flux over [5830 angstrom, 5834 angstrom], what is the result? 19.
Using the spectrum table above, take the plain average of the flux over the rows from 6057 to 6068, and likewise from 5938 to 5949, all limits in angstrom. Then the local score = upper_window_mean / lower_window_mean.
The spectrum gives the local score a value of 1.16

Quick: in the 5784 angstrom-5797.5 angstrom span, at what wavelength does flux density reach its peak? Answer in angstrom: 5795.51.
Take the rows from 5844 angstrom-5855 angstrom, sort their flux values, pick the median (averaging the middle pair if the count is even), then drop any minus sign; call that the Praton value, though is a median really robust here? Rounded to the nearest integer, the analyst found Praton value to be 22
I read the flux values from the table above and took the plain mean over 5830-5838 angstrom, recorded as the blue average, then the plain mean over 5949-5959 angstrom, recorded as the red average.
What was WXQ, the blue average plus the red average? 44.3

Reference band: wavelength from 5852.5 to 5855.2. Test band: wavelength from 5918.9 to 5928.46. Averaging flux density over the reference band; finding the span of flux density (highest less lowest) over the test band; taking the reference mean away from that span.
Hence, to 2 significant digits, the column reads -17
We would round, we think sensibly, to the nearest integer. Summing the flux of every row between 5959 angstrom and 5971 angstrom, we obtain 189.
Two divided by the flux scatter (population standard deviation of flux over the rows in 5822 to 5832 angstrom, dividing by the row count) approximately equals 1.1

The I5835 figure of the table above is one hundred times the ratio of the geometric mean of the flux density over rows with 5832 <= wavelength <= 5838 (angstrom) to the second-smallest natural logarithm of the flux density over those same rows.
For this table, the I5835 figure 754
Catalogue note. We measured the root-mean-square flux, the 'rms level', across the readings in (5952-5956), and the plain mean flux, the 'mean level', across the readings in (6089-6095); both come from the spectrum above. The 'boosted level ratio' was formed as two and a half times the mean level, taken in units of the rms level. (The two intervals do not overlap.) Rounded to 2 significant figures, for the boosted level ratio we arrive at 3.3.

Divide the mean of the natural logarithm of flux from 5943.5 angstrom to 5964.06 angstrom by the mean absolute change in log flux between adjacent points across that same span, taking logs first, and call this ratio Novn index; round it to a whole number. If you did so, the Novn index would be 52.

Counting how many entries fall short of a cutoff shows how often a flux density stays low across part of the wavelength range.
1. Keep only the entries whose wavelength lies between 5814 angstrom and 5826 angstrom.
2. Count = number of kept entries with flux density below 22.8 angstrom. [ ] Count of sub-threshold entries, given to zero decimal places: 5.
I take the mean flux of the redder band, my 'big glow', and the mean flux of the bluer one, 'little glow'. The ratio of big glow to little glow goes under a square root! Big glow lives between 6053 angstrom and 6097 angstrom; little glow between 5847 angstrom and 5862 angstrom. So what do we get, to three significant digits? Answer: 1.09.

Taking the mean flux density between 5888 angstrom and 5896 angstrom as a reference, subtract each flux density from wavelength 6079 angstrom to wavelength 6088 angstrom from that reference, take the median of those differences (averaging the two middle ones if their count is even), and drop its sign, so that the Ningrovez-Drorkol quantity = 17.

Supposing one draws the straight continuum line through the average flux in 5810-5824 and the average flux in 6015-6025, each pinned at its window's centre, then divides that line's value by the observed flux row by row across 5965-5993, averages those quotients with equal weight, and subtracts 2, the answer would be -0.92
